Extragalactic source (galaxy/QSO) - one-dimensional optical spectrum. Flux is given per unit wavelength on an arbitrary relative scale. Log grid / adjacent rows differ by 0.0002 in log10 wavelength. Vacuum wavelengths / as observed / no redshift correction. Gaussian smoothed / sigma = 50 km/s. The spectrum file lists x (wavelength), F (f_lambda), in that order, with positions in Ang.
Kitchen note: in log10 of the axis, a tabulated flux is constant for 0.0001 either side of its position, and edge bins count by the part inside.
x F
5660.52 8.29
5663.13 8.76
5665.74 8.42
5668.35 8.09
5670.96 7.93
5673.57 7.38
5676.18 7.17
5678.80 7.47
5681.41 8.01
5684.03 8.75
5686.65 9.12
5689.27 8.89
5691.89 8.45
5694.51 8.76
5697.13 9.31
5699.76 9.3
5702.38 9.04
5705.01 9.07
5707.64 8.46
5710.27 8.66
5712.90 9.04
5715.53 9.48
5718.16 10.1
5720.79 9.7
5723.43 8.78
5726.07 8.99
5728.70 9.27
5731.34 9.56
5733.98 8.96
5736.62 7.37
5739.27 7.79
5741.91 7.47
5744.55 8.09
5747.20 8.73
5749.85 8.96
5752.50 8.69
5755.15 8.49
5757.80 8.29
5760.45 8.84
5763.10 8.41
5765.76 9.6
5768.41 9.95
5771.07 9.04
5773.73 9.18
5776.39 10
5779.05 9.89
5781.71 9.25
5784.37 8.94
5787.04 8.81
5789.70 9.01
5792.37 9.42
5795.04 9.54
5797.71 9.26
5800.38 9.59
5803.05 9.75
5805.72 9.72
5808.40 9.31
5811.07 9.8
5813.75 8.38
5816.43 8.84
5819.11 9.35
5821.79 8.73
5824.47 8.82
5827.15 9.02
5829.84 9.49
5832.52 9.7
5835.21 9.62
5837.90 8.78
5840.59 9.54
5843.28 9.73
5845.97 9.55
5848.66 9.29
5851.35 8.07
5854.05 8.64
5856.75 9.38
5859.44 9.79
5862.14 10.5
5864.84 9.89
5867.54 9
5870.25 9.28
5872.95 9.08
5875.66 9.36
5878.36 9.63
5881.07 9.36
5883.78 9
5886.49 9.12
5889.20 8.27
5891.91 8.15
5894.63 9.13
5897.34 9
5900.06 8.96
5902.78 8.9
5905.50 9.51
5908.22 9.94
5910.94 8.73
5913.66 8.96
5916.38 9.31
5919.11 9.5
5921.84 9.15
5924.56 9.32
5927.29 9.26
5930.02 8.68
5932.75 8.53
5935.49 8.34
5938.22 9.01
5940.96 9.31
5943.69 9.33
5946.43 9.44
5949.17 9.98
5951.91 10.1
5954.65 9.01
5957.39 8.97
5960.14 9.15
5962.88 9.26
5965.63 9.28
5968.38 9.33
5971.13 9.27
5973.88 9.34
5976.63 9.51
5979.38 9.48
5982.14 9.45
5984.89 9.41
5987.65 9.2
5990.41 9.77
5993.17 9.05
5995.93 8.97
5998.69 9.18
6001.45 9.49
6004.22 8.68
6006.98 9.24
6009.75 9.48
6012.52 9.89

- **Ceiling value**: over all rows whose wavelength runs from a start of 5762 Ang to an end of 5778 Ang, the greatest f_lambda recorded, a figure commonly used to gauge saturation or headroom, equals 10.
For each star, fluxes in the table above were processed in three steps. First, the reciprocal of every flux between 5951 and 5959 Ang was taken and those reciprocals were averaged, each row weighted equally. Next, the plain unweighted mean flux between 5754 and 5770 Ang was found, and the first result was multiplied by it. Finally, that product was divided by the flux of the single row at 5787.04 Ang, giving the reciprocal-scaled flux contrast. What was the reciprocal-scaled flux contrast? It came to 0.109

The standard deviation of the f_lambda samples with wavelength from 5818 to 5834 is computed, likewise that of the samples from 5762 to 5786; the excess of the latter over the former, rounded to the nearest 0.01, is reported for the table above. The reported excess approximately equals 0.15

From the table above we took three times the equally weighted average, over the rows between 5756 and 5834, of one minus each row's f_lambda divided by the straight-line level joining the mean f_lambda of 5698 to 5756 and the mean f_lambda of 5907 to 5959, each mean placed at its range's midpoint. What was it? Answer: -0.10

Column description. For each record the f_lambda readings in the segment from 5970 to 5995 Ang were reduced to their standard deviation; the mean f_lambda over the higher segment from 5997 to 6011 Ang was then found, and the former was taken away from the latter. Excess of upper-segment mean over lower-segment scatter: 9.0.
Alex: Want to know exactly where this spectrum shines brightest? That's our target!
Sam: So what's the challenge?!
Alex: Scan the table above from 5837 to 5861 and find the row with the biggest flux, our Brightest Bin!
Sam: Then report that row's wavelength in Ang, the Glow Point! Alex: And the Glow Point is 5859.44 Ang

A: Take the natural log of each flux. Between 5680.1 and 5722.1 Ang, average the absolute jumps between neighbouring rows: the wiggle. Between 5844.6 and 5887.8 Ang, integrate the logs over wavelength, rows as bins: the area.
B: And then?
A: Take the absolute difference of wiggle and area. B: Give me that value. 96.3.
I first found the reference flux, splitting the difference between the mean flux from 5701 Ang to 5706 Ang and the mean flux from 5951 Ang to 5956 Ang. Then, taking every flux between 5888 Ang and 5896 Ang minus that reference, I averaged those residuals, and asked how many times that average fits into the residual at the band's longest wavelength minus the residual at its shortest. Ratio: -1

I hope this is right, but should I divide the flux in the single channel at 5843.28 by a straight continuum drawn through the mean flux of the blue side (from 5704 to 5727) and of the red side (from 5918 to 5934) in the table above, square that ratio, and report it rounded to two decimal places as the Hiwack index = 1.14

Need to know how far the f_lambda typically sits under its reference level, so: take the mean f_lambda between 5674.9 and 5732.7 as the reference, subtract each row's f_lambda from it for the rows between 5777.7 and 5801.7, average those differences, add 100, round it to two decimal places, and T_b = 99.58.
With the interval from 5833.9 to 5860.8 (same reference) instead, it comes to 99.64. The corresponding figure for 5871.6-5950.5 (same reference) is 99.77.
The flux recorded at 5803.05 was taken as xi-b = 9.75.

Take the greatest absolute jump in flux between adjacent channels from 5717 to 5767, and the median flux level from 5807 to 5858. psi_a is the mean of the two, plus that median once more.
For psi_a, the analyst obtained 14.8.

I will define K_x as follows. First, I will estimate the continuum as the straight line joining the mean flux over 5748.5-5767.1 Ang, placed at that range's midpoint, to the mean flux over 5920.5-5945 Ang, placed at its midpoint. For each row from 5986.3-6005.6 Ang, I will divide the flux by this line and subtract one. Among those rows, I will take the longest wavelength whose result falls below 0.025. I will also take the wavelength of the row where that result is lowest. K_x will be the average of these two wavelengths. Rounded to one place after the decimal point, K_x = 6004.2 Ang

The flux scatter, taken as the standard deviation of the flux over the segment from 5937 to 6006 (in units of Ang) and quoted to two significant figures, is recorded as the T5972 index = 0.31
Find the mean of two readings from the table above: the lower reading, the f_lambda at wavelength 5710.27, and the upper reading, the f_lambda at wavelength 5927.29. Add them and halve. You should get 8.96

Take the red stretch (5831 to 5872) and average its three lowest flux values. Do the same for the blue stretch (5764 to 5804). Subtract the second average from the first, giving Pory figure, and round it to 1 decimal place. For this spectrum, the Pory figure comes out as -0.4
